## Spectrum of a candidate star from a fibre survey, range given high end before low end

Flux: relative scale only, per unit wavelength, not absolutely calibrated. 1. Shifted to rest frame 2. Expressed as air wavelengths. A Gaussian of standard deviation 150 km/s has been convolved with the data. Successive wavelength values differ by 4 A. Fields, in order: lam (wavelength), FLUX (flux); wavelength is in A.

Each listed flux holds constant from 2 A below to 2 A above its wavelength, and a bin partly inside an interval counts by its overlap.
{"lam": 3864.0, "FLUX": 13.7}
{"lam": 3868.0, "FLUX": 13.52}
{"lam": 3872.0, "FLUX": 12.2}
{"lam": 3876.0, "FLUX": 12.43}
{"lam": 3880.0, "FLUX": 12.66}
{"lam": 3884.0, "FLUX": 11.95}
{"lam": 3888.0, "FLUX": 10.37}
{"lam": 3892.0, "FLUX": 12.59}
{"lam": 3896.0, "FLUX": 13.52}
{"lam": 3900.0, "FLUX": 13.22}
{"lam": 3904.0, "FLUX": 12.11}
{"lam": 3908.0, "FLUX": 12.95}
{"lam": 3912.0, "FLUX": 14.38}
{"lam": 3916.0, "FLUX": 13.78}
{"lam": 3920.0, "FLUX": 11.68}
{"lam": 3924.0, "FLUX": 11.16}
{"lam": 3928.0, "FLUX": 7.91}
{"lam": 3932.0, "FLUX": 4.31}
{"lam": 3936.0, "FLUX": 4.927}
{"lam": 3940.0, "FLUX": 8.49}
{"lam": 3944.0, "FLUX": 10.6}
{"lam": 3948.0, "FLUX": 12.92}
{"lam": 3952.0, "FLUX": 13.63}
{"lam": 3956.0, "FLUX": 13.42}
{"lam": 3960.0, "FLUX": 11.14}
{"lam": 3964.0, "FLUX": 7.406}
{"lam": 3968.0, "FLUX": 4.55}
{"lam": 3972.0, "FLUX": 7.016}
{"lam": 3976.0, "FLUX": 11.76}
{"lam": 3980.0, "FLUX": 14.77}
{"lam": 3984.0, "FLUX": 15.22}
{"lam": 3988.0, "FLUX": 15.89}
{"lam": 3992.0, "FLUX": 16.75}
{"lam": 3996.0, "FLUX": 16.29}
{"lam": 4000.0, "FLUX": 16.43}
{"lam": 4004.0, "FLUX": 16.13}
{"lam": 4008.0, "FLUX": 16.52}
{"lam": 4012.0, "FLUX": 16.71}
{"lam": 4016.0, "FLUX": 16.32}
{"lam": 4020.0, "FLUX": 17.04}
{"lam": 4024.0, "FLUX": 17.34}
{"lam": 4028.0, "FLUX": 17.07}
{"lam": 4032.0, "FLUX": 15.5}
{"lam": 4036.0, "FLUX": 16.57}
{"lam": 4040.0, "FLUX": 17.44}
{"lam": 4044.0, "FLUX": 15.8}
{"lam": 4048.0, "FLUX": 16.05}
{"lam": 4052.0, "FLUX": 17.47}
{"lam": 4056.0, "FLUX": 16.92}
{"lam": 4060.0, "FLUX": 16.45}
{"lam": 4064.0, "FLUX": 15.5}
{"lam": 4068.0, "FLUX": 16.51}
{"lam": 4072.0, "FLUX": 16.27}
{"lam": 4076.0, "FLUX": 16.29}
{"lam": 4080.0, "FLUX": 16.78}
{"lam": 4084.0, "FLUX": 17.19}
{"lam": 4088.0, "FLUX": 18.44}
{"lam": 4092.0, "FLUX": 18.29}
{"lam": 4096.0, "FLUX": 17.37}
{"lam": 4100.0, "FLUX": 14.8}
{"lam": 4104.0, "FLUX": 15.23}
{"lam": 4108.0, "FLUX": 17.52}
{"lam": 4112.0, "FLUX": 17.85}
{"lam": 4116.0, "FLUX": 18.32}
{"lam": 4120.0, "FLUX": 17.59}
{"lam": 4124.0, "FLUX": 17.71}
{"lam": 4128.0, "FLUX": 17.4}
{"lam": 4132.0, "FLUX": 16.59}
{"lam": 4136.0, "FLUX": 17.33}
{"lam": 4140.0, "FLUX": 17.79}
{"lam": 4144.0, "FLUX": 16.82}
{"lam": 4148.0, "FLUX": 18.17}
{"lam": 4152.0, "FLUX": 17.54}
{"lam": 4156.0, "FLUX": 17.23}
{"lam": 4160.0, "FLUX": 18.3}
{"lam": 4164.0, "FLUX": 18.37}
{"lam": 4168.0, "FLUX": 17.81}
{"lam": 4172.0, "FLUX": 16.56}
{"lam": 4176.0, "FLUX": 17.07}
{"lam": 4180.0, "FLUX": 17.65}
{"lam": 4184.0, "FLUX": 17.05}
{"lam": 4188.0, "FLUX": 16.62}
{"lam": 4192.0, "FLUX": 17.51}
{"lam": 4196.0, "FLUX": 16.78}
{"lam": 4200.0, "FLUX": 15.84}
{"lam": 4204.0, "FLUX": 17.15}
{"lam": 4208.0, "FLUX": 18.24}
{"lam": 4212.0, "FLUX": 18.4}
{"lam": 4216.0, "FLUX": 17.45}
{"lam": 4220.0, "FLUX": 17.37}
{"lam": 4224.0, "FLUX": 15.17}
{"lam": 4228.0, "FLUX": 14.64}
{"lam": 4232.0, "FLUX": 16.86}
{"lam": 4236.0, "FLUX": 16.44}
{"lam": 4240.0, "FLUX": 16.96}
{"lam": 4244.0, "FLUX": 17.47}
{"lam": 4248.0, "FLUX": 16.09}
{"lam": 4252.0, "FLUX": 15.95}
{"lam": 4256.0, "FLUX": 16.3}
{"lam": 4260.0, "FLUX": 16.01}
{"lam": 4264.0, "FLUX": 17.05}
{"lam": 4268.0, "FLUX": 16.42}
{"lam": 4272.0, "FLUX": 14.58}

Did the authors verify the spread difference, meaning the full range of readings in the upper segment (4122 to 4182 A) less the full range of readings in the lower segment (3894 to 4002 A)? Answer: -11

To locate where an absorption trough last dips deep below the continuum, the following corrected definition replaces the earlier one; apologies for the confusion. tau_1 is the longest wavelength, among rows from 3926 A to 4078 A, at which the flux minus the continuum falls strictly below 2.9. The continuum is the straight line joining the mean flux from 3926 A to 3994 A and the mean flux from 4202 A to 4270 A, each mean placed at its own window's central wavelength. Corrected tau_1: 4064.0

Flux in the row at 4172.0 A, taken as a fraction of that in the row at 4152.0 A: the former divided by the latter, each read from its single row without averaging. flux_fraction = 0.94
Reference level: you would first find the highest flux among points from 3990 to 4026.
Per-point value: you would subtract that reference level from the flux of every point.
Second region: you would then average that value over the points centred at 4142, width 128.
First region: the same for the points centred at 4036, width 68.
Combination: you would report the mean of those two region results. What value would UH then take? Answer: 0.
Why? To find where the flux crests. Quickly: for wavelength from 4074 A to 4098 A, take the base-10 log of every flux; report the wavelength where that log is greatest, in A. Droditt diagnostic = 4088.0 A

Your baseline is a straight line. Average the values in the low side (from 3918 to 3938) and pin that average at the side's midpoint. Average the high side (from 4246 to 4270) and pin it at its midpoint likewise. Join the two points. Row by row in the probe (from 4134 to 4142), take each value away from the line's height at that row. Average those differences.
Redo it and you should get -4.3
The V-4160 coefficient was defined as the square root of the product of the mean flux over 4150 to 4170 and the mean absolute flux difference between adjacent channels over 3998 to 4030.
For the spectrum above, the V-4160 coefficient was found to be 2.6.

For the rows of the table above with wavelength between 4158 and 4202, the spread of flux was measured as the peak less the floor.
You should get 2.5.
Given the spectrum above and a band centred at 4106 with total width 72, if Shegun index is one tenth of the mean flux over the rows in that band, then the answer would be 1.7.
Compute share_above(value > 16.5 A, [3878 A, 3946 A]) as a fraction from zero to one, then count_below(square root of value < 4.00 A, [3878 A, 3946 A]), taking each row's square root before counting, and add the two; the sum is 17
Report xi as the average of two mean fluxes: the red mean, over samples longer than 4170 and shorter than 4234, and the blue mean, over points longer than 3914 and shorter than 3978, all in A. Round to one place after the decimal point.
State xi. 13.3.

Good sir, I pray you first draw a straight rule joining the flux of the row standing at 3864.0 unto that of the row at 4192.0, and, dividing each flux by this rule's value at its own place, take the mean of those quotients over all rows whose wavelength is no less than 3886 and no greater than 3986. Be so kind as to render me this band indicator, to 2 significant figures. 0.75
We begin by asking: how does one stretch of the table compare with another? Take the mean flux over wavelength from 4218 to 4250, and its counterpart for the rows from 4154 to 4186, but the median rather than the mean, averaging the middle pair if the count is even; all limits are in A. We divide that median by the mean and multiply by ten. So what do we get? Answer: 11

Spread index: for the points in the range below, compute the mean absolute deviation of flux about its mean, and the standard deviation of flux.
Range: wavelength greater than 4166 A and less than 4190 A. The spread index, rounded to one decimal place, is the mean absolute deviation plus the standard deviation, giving 0.9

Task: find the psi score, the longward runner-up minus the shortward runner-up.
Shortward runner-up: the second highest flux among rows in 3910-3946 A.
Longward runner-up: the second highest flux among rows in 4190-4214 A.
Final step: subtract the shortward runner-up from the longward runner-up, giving 4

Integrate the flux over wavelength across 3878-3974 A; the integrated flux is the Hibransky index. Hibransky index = 1027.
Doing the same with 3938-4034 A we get 1316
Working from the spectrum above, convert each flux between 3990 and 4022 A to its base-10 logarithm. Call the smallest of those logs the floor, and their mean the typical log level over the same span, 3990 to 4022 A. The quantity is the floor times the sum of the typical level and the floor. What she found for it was 2.93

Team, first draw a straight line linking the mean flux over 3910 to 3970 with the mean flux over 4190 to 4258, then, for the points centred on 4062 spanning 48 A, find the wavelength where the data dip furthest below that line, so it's 4064.0 A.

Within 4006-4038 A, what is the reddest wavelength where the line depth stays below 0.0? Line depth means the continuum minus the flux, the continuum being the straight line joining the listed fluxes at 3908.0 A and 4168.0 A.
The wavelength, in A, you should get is 4036.0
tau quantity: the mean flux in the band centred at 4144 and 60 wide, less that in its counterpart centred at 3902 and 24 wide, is 4.4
